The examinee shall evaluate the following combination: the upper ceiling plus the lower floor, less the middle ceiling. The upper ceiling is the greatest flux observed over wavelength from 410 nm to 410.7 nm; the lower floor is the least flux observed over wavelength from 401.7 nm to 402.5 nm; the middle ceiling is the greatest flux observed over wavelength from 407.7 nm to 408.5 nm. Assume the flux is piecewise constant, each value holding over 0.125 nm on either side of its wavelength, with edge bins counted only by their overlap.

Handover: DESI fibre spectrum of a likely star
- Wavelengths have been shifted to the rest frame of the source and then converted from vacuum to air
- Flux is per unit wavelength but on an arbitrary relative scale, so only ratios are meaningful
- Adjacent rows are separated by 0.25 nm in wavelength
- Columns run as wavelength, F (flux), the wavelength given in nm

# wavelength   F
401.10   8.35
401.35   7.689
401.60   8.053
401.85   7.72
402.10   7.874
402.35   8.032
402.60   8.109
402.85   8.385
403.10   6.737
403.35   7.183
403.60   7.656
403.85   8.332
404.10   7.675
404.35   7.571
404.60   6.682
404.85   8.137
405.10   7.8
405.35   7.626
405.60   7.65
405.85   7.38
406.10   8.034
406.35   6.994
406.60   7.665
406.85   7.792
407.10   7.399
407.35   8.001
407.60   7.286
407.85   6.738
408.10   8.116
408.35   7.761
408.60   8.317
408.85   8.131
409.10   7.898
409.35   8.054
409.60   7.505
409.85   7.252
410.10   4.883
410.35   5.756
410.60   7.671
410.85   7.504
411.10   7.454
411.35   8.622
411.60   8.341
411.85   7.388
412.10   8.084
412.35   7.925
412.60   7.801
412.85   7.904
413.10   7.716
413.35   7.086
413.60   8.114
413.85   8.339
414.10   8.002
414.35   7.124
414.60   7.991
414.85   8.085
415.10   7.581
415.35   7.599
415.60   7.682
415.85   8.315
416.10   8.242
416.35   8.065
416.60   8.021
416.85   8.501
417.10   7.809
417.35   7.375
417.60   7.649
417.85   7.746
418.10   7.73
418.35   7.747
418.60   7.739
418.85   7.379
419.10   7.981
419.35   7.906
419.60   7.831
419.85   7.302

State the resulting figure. 7.3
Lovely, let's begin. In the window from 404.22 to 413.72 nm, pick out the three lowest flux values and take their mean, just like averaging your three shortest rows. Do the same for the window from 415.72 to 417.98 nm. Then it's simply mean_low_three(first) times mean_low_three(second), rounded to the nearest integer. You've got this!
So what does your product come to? 44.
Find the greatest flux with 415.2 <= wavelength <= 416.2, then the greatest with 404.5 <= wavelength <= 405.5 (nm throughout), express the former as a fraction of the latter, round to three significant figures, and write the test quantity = 1.02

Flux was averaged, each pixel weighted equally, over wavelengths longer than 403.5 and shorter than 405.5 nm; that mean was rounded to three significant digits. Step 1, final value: 7.68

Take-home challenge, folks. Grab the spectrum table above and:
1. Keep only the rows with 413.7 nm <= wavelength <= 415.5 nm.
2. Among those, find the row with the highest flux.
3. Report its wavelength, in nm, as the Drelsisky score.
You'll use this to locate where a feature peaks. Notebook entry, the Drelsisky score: 413.85 nm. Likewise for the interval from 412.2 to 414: 413.85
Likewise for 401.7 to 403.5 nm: 402.85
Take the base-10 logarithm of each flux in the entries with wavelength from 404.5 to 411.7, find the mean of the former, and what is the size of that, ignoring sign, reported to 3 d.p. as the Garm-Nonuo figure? 0.874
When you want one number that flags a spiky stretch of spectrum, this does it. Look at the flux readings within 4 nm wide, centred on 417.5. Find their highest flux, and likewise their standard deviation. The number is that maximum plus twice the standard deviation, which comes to 9.1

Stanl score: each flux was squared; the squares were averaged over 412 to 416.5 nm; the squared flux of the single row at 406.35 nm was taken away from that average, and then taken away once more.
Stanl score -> -36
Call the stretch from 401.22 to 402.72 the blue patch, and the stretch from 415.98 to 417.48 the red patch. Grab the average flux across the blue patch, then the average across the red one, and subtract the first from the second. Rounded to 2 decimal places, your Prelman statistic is 0.09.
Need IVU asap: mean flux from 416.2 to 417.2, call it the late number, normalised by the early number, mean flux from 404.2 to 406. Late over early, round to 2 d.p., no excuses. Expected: 1.07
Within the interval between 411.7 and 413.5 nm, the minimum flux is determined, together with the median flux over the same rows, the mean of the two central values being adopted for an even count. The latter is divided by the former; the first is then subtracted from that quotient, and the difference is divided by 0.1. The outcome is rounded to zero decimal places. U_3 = -60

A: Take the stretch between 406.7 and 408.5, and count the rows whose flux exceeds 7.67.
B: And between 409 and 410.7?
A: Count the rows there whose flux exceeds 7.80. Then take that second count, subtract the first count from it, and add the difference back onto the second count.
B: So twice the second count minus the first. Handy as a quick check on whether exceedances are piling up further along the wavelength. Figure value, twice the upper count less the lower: 0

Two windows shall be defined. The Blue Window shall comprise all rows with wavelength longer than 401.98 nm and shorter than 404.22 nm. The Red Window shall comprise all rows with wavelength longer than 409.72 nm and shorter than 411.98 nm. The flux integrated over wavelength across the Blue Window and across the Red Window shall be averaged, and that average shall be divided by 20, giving 0.843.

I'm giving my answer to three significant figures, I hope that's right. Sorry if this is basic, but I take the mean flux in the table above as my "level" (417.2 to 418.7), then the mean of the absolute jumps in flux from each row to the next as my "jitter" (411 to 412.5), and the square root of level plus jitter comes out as 2.88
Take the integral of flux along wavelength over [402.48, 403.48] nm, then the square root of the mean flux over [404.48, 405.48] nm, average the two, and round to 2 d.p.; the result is 5.18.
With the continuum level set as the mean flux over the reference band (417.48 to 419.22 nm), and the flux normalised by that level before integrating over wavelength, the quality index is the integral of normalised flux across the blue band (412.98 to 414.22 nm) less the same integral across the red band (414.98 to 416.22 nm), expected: -0.01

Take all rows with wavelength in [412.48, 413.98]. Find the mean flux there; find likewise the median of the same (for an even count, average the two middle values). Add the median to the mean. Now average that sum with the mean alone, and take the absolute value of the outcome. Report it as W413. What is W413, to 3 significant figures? 11.8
